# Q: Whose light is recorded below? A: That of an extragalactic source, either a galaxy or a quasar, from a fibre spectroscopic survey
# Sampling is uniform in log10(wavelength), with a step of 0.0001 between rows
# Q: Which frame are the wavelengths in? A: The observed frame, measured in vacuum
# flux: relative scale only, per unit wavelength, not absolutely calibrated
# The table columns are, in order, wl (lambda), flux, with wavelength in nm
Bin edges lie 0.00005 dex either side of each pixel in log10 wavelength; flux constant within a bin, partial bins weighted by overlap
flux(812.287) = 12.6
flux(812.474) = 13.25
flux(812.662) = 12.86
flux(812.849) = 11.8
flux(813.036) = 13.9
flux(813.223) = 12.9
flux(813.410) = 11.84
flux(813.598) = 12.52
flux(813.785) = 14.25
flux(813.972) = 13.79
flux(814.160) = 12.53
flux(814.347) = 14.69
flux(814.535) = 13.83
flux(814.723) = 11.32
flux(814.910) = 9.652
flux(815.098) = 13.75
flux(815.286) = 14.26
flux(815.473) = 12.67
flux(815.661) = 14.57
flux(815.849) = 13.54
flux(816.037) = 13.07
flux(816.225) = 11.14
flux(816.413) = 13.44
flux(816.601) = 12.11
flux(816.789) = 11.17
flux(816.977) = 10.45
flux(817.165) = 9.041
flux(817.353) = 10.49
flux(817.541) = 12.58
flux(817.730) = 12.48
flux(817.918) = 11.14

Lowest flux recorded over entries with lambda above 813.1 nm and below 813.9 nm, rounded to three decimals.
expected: 11.840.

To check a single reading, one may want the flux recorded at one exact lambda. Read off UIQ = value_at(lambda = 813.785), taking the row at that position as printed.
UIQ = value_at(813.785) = 14.25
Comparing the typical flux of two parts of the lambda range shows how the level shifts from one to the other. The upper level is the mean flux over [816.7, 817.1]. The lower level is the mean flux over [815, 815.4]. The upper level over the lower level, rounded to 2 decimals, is 0.77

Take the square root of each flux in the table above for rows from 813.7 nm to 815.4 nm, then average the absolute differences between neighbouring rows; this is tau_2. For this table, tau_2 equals 0.240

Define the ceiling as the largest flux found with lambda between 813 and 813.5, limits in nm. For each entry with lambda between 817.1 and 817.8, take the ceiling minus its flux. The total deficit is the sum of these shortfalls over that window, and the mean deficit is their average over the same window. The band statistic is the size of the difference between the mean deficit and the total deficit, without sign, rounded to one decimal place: 8.3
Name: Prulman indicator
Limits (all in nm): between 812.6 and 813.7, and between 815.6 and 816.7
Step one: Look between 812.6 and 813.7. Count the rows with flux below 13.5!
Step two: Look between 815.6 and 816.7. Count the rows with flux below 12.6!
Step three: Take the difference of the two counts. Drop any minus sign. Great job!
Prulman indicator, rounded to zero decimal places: 3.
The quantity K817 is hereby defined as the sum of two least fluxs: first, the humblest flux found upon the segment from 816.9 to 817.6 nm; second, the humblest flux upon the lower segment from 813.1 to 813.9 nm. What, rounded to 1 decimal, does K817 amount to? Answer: 20.9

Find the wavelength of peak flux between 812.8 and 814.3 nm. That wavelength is 813.785 nm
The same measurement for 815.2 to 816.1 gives 815.661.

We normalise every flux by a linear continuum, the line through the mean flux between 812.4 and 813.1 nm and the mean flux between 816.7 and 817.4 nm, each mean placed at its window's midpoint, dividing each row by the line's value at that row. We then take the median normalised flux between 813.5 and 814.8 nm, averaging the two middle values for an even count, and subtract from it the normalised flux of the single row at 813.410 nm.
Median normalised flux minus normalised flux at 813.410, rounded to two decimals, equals 0.19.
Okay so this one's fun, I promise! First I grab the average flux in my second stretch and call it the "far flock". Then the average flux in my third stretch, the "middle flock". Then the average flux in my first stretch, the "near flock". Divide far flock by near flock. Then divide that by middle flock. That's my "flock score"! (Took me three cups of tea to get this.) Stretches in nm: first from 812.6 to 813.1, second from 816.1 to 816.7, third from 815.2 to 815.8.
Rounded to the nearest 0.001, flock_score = 0.069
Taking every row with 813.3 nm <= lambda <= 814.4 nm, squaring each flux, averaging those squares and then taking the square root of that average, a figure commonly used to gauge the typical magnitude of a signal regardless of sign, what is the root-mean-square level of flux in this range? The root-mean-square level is 13.3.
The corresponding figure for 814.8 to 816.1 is 13.2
